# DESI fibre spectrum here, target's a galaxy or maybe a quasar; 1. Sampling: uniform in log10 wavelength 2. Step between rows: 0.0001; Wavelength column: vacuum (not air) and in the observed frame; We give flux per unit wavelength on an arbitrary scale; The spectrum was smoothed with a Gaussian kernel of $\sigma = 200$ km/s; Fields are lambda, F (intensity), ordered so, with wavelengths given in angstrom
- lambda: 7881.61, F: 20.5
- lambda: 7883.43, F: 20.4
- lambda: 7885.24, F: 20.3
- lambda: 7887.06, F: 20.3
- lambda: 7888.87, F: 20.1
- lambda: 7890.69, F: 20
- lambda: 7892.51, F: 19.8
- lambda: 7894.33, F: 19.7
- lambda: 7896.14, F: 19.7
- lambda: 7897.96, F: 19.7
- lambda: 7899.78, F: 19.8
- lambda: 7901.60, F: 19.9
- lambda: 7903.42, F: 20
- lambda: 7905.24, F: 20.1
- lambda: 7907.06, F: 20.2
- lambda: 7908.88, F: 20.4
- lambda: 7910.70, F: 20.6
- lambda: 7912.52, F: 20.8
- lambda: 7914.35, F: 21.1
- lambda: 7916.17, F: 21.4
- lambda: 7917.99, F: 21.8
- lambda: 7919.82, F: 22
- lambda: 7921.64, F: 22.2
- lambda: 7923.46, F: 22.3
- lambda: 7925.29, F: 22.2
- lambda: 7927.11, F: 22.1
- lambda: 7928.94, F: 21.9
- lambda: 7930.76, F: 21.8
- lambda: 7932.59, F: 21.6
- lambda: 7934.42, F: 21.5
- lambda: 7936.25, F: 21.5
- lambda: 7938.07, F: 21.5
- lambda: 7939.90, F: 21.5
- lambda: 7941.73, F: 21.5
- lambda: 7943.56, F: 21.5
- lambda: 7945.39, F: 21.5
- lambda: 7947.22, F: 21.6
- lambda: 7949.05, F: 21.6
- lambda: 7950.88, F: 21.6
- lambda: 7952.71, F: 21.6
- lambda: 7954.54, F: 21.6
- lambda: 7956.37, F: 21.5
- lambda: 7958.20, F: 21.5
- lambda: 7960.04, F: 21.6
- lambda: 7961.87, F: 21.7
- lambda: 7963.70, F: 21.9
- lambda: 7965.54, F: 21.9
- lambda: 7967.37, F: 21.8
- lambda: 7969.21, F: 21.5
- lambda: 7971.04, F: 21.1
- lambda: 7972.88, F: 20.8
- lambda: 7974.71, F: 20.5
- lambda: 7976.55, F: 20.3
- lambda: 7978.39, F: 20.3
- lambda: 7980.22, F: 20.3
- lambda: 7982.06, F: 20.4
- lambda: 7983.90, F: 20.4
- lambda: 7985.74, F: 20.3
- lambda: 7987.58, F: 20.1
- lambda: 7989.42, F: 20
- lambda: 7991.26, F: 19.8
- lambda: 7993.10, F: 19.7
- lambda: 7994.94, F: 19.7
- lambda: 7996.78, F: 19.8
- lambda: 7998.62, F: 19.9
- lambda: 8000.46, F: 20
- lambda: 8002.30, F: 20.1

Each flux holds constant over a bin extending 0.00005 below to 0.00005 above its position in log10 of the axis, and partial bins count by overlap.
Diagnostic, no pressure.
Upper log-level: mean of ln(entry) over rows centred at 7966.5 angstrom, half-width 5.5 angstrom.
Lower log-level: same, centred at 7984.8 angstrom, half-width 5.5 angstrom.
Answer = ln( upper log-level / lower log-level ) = 0.022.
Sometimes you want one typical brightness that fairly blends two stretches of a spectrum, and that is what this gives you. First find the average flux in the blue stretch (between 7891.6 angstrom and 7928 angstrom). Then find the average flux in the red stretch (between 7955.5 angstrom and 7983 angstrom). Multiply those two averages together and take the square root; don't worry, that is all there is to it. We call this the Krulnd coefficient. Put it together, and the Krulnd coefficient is 21.0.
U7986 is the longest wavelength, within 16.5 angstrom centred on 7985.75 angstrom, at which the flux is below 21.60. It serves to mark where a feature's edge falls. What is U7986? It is 7993.10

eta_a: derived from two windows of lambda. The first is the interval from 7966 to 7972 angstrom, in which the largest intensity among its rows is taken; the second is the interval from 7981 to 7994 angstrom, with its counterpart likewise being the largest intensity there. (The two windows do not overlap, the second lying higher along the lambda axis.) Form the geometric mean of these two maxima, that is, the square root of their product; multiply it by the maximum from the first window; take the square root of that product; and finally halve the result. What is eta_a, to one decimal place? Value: 10.7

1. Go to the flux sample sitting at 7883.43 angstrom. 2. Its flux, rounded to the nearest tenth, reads 20.4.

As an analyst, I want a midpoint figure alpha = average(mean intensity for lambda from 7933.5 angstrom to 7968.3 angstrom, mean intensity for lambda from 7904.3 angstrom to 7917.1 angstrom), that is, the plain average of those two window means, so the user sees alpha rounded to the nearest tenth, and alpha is 21.1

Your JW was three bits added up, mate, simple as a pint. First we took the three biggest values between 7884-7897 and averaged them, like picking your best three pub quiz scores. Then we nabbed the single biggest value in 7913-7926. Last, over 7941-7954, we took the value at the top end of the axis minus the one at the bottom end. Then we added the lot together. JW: 42.6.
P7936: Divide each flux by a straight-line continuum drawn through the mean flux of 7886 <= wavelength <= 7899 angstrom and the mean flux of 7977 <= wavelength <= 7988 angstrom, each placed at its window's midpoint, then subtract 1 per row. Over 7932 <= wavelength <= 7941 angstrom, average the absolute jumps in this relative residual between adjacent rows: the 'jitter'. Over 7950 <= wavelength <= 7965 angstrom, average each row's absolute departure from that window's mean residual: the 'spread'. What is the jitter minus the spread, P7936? -0.002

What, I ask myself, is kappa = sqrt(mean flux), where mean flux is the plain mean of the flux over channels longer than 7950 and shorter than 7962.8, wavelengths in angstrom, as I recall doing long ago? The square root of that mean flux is 4.65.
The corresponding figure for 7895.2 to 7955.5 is 4.61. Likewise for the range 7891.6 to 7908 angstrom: 4.46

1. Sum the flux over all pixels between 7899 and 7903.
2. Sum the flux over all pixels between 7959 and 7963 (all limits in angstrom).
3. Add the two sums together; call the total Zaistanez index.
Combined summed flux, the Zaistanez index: 83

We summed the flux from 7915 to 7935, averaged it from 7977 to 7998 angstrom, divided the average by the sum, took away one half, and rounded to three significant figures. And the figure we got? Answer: -0.417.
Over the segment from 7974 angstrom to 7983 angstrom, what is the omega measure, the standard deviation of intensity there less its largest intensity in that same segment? -20.4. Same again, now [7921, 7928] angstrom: -22.2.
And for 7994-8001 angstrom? -19.9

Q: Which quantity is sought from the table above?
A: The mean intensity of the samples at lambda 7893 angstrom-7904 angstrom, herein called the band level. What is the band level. 19.8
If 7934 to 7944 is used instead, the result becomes 21.5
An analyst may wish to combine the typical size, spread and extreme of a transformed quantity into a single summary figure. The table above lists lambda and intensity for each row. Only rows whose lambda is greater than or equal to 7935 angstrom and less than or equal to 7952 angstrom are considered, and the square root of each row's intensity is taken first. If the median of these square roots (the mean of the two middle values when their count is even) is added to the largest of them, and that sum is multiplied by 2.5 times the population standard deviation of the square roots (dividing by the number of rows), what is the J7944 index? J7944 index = 0.12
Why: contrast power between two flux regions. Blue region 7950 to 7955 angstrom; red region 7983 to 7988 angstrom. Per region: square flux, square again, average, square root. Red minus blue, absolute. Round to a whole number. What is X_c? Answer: 56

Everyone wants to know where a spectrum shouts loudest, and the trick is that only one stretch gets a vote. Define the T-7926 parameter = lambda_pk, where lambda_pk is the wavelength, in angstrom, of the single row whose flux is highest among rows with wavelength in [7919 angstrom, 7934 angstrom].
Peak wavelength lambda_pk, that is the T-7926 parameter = 7923.46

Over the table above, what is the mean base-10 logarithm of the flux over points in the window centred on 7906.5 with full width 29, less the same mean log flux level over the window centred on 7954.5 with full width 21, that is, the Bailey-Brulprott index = -0.024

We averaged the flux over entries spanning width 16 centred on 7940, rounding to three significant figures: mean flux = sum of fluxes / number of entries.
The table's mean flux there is 21.5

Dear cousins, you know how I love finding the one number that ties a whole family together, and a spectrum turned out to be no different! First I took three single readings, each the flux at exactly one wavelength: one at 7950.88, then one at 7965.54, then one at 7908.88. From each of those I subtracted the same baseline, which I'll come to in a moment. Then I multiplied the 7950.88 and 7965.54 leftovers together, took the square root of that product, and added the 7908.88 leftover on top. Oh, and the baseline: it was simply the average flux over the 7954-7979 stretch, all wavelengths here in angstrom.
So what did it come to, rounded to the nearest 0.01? -0.45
